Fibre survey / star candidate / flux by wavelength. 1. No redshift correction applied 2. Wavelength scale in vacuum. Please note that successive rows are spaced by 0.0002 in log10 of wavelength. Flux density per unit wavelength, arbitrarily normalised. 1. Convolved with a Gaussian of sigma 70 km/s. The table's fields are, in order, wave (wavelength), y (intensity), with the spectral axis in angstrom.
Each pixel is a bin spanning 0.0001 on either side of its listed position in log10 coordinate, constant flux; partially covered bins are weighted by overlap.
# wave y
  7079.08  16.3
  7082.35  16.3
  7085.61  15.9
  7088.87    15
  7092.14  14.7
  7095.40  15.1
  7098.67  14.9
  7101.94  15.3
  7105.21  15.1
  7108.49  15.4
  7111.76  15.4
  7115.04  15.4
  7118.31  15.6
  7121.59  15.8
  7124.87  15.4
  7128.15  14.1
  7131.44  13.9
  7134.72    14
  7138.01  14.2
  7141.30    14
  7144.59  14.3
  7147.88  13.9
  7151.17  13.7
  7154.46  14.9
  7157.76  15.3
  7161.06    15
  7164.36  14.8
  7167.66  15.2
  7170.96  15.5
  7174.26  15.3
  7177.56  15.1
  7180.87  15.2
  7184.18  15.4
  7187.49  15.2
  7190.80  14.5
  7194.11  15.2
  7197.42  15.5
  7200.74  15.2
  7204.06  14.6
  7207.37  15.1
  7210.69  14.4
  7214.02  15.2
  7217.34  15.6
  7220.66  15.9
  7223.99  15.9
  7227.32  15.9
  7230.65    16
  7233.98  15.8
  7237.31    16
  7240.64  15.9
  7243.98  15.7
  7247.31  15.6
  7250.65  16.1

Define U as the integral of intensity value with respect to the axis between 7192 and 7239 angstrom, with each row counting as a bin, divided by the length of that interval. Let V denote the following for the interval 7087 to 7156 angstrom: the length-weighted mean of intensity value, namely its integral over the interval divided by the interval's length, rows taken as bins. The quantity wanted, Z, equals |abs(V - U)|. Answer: 0.67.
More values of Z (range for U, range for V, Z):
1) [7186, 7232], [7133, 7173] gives 0.72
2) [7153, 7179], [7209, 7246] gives 0.52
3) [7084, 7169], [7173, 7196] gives 0.28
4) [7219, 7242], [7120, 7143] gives 1.44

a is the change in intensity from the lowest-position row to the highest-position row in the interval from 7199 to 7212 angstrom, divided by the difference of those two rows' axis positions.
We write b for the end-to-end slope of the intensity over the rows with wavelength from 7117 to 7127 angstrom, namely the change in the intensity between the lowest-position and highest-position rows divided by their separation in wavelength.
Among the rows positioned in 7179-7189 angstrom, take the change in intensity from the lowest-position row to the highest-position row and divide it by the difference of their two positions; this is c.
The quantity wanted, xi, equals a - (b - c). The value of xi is -0.05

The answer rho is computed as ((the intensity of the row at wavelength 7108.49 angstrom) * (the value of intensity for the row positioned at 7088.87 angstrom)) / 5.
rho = 46.2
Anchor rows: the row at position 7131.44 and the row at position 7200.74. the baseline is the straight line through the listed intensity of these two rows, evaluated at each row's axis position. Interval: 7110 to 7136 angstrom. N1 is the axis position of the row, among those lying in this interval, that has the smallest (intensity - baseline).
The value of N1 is 7131.44 angstrom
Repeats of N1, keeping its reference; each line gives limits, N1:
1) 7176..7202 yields 7190.80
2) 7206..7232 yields 7210.69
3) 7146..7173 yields 7151.17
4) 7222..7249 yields 7247.31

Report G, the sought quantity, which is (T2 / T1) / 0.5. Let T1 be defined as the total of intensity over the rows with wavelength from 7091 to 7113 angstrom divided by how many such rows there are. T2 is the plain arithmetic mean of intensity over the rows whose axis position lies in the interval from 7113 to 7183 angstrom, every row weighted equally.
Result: 1.96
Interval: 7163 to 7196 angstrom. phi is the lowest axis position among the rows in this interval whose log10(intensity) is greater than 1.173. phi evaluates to 7167.66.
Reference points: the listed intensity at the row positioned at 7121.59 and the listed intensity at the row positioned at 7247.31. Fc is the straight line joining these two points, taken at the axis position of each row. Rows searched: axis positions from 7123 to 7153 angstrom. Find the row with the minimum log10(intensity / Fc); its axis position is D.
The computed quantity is 7151.17 angstrom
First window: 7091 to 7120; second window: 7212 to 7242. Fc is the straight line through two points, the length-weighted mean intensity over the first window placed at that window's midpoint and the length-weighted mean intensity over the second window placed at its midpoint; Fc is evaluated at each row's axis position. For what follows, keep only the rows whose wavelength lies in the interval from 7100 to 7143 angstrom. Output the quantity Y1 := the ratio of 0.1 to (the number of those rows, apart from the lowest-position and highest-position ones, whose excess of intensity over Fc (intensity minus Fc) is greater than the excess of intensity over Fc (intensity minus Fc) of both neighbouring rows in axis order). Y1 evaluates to 0.033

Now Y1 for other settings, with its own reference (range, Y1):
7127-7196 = 0.020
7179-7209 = 0.050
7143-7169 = 0.100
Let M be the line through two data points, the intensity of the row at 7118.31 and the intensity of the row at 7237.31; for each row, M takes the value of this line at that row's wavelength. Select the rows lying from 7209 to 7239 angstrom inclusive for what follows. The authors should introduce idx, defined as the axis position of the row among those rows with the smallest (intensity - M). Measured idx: 7210.69 angstrom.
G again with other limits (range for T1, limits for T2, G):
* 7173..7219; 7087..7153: 1.95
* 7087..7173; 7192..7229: 2.06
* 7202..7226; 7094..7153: 1.94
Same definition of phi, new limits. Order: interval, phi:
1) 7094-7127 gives 7095.40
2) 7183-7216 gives 7184.18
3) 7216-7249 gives 7217.34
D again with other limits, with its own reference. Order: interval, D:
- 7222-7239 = 7233.98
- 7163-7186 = 7164.36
